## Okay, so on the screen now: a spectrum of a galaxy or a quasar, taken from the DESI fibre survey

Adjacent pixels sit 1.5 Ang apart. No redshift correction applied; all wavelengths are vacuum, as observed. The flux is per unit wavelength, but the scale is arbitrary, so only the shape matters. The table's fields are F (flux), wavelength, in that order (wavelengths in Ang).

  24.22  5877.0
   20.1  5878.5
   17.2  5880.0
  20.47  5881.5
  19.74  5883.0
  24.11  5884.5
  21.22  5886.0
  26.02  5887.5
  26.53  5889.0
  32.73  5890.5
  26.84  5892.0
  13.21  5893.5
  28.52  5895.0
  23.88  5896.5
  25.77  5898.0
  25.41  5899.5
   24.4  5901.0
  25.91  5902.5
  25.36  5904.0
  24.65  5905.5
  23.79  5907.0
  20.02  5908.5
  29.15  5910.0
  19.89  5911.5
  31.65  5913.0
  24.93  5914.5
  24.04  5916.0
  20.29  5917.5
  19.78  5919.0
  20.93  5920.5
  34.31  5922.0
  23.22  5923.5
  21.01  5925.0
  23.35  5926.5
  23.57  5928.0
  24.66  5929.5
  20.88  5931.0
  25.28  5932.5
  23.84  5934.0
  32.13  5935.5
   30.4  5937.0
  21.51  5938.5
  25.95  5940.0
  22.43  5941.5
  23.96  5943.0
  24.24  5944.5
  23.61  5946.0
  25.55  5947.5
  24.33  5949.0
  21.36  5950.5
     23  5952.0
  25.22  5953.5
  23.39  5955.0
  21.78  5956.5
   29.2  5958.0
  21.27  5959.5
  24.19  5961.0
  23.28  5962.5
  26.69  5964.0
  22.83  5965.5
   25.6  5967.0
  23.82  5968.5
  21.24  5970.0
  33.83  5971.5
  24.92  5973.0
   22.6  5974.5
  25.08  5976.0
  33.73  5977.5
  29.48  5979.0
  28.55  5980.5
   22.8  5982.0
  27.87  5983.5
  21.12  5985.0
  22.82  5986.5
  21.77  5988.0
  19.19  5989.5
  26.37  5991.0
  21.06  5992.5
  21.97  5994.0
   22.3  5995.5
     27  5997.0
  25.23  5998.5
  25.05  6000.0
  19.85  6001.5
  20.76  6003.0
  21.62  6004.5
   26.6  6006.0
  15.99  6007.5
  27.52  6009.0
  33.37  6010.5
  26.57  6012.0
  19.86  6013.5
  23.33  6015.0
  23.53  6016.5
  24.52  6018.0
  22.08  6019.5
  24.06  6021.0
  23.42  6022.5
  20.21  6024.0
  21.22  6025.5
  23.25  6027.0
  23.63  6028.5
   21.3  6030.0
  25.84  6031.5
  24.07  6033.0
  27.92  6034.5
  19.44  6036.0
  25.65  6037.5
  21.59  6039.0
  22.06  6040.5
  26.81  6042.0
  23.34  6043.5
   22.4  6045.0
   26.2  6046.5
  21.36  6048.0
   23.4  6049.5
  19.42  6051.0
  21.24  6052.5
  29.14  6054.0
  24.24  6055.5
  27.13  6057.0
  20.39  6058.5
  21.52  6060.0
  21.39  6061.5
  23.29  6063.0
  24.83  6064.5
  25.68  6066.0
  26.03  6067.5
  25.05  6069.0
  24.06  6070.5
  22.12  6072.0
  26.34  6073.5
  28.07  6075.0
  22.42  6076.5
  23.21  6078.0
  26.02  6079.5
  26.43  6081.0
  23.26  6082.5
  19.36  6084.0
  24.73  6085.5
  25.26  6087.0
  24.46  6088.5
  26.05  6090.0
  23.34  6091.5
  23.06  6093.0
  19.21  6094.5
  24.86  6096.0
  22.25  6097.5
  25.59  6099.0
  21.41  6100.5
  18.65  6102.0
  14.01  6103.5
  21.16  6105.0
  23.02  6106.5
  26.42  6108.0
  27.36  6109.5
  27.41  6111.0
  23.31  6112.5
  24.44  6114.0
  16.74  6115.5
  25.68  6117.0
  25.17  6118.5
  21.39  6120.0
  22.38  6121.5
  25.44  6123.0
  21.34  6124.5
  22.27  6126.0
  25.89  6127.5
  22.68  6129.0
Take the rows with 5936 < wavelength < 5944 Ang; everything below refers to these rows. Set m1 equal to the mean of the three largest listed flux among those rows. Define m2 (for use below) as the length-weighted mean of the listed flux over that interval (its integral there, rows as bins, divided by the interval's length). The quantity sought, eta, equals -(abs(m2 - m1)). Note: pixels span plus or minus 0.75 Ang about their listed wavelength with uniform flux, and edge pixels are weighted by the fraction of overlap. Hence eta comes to -1.7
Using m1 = 26.8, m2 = 25.1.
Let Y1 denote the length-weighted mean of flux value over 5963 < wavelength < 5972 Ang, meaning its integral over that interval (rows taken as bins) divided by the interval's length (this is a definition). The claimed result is 25.4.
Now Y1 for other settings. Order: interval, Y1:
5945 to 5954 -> 23.8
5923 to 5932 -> 22.8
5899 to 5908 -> 24.8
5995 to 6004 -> 23.3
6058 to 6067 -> 23.0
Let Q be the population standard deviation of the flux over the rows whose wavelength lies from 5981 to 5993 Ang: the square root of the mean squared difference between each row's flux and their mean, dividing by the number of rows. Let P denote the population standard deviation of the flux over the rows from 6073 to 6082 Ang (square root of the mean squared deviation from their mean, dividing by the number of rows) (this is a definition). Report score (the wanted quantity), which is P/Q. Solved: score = 0.73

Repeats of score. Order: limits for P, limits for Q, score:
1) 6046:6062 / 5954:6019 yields 0.78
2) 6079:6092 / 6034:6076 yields 0.78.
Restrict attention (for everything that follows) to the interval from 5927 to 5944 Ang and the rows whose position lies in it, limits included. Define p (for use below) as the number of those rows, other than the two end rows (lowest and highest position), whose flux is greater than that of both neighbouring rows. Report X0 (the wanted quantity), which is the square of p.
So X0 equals 16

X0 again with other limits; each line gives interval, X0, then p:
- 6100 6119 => 9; 3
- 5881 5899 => 9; 3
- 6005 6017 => 1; 1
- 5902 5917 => 4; 2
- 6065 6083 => 9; 3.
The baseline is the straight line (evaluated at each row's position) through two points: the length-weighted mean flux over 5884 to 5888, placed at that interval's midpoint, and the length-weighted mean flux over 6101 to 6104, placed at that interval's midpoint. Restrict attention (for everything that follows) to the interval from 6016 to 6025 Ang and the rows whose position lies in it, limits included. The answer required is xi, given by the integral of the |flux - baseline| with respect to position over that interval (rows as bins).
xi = 31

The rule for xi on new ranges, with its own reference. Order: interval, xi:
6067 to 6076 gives 65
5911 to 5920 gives 30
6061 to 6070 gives 57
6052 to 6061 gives 50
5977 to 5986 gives 56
